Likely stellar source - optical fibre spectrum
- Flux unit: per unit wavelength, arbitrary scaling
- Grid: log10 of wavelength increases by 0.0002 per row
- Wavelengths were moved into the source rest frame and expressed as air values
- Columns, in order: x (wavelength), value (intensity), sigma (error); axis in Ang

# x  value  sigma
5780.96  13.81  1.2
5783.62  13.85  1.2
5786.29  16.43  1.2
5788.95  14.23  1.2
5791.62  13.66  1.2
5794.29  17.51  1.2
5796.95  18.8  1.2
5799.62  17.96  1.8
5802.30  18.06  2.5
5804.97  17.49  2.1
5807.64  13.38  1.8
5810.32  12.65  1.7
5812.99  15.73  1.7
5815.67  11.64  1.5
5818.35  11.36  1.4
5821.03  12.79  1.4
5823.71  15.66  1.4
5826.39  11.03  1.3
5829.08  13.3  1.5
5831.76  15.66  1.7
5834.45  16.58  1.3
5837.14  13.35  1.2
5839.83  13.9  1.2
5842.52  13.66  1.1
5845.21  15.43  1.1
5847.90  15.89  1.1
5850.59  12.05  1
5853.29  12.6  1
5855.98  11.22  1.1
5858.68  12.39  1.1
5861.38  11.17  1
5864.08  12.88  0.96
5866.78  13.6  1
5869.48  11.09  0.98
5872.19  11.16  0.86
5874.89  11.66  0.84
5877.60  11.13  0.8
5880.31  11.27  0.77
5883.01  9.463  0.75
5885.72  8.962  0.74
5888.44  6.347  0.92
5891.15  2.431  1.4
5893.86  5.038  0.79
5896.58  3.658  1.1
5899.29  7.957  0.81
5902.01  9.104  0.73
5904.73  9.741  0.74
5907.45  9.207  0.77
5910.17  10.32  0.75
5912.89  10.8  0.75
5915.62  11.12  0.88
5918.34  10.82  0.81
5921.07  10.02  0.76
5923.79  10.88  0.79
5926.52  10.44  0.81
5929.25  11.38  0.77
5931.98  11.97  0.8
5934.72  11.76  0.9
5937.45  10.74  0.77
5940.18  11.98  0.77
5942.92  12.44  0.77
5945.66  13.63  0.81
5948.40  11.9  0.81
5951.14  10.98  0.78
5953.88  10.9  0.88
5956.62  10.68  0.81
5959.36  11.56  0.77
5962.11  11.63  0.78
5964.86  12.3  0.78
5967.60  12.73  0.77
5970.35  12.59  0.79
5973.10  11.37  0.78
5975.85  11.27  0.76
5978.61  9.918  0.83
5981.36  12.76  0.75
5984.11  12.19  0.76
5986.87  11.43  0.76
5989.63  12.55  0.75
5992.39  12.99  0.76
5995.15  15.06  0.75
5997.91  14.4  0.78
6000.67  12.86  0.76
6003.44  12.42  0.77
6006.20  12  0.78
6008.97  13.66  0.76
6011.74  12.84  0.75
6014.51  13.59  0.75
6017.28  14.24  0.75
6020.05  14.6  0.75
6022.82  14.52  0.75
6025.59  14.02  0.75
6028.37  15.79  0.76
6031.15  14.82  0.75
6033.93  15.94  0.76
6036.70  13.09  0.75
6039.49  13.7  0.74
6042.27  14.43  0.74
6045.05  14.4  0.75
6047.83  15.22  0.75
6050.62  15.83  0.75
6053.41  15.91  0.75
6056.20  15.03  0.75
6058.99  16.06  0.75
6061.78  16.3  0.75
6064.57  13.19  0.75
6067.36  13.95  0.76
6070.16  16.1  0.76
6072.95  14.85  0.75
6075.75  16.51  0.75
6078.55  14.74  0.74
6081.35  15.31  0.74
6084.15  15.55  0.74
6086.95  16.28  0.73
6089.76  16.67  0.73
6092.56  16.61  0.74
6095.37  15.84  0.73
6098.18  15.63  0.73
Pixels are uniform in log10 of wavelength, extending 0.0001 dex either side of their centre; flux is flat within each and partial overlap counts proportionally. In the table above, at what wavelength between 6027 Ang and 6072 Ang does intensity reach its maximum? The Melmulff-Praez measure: 6061.78 Ang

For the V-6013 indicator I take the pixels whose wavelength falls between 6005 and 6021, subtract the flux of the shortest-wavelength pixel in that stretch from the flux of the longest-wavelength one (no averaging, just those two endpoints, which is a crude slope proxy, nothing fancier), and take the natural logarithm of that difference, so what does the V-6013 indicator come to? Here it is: 1.0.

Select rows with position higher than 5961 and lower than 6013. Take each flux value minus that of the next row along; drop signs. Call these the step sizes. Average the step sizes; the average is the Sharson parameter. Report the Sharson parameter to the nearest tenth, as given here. 1.0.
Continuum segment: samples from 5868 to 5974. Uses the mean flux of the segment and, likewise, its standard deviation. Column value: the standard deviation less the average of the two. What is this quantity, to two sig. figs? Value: -4.0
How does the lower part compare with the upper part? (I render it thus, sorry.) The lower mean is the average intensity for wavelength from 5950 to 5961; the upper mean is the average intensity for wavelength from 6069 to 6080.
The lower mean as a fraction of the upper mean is 0.71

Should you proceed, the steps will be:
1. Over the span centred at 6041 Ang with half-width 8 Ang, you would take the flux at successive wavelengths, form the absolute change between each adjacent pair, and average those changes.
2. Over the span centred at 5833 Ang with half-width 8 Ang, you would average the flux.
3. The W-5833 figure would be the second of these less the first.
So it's 13.0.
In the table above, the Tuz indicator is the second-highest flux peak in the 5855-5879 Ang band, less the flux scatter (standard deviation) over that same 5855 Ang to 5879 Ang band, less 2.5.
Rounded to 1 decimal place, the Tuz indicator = 9.5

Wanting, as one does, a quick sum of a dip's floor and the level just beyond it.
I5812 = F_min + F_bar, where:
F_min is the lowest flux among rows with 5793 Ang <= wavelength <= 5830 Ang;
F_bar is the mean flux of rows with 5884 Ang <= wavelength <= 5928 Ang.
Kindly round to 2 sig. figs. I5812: 20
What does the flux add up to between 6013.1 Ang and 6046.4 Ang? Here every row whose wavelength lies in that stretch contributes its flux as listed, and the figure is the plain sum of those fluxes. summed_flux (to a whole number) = 173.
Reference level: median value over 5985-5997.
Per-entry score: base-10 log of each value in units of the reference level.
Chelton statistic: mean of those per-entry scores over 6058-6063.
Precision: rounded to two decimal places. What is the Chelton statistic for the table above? 0.10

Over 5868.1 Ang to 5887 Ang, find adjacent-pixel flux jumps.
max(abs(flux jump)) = 1.8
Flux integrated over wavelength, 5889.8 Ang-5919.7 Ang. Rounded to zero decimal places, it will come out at 245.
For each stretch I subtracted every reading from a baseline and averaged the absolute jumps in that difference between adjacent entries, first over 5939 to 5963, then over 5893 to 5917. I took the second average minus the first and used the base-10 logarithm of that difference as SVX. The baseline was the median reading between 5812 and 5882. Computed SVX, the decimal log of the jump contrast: -0.26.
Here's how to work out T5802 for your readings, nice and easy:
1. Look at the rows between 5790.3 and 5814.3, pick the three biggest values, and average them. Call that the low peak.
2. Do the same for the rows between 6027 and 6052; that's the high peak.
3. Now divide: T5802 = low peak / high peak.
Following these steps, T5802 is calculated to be 1.15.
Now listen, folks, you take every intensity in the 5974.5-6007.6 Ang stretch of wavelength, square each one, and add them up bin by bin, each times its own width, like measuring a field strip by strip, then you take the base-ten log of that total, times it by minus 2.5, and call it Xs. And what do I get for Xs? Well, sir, -9.29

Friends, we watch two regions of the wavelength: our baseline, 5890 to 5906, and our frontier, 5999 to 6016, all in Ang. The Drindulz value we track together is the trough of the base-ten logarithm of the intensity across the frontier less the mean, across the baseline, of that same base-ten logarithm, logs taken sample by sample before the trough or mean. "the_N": 0.33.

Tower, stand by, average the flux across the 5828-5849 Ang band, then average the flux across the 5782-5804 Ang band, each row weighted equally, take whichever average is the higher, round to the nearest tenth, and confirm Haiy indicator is 16.3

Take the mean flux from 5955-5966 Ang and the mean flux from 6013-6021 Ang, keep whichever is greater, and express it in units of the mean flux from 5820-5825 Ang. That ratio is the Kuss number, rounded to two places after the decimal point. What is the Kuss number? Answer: 0.99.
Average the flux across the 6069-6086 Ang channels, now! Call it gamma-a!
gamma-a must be 15.5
